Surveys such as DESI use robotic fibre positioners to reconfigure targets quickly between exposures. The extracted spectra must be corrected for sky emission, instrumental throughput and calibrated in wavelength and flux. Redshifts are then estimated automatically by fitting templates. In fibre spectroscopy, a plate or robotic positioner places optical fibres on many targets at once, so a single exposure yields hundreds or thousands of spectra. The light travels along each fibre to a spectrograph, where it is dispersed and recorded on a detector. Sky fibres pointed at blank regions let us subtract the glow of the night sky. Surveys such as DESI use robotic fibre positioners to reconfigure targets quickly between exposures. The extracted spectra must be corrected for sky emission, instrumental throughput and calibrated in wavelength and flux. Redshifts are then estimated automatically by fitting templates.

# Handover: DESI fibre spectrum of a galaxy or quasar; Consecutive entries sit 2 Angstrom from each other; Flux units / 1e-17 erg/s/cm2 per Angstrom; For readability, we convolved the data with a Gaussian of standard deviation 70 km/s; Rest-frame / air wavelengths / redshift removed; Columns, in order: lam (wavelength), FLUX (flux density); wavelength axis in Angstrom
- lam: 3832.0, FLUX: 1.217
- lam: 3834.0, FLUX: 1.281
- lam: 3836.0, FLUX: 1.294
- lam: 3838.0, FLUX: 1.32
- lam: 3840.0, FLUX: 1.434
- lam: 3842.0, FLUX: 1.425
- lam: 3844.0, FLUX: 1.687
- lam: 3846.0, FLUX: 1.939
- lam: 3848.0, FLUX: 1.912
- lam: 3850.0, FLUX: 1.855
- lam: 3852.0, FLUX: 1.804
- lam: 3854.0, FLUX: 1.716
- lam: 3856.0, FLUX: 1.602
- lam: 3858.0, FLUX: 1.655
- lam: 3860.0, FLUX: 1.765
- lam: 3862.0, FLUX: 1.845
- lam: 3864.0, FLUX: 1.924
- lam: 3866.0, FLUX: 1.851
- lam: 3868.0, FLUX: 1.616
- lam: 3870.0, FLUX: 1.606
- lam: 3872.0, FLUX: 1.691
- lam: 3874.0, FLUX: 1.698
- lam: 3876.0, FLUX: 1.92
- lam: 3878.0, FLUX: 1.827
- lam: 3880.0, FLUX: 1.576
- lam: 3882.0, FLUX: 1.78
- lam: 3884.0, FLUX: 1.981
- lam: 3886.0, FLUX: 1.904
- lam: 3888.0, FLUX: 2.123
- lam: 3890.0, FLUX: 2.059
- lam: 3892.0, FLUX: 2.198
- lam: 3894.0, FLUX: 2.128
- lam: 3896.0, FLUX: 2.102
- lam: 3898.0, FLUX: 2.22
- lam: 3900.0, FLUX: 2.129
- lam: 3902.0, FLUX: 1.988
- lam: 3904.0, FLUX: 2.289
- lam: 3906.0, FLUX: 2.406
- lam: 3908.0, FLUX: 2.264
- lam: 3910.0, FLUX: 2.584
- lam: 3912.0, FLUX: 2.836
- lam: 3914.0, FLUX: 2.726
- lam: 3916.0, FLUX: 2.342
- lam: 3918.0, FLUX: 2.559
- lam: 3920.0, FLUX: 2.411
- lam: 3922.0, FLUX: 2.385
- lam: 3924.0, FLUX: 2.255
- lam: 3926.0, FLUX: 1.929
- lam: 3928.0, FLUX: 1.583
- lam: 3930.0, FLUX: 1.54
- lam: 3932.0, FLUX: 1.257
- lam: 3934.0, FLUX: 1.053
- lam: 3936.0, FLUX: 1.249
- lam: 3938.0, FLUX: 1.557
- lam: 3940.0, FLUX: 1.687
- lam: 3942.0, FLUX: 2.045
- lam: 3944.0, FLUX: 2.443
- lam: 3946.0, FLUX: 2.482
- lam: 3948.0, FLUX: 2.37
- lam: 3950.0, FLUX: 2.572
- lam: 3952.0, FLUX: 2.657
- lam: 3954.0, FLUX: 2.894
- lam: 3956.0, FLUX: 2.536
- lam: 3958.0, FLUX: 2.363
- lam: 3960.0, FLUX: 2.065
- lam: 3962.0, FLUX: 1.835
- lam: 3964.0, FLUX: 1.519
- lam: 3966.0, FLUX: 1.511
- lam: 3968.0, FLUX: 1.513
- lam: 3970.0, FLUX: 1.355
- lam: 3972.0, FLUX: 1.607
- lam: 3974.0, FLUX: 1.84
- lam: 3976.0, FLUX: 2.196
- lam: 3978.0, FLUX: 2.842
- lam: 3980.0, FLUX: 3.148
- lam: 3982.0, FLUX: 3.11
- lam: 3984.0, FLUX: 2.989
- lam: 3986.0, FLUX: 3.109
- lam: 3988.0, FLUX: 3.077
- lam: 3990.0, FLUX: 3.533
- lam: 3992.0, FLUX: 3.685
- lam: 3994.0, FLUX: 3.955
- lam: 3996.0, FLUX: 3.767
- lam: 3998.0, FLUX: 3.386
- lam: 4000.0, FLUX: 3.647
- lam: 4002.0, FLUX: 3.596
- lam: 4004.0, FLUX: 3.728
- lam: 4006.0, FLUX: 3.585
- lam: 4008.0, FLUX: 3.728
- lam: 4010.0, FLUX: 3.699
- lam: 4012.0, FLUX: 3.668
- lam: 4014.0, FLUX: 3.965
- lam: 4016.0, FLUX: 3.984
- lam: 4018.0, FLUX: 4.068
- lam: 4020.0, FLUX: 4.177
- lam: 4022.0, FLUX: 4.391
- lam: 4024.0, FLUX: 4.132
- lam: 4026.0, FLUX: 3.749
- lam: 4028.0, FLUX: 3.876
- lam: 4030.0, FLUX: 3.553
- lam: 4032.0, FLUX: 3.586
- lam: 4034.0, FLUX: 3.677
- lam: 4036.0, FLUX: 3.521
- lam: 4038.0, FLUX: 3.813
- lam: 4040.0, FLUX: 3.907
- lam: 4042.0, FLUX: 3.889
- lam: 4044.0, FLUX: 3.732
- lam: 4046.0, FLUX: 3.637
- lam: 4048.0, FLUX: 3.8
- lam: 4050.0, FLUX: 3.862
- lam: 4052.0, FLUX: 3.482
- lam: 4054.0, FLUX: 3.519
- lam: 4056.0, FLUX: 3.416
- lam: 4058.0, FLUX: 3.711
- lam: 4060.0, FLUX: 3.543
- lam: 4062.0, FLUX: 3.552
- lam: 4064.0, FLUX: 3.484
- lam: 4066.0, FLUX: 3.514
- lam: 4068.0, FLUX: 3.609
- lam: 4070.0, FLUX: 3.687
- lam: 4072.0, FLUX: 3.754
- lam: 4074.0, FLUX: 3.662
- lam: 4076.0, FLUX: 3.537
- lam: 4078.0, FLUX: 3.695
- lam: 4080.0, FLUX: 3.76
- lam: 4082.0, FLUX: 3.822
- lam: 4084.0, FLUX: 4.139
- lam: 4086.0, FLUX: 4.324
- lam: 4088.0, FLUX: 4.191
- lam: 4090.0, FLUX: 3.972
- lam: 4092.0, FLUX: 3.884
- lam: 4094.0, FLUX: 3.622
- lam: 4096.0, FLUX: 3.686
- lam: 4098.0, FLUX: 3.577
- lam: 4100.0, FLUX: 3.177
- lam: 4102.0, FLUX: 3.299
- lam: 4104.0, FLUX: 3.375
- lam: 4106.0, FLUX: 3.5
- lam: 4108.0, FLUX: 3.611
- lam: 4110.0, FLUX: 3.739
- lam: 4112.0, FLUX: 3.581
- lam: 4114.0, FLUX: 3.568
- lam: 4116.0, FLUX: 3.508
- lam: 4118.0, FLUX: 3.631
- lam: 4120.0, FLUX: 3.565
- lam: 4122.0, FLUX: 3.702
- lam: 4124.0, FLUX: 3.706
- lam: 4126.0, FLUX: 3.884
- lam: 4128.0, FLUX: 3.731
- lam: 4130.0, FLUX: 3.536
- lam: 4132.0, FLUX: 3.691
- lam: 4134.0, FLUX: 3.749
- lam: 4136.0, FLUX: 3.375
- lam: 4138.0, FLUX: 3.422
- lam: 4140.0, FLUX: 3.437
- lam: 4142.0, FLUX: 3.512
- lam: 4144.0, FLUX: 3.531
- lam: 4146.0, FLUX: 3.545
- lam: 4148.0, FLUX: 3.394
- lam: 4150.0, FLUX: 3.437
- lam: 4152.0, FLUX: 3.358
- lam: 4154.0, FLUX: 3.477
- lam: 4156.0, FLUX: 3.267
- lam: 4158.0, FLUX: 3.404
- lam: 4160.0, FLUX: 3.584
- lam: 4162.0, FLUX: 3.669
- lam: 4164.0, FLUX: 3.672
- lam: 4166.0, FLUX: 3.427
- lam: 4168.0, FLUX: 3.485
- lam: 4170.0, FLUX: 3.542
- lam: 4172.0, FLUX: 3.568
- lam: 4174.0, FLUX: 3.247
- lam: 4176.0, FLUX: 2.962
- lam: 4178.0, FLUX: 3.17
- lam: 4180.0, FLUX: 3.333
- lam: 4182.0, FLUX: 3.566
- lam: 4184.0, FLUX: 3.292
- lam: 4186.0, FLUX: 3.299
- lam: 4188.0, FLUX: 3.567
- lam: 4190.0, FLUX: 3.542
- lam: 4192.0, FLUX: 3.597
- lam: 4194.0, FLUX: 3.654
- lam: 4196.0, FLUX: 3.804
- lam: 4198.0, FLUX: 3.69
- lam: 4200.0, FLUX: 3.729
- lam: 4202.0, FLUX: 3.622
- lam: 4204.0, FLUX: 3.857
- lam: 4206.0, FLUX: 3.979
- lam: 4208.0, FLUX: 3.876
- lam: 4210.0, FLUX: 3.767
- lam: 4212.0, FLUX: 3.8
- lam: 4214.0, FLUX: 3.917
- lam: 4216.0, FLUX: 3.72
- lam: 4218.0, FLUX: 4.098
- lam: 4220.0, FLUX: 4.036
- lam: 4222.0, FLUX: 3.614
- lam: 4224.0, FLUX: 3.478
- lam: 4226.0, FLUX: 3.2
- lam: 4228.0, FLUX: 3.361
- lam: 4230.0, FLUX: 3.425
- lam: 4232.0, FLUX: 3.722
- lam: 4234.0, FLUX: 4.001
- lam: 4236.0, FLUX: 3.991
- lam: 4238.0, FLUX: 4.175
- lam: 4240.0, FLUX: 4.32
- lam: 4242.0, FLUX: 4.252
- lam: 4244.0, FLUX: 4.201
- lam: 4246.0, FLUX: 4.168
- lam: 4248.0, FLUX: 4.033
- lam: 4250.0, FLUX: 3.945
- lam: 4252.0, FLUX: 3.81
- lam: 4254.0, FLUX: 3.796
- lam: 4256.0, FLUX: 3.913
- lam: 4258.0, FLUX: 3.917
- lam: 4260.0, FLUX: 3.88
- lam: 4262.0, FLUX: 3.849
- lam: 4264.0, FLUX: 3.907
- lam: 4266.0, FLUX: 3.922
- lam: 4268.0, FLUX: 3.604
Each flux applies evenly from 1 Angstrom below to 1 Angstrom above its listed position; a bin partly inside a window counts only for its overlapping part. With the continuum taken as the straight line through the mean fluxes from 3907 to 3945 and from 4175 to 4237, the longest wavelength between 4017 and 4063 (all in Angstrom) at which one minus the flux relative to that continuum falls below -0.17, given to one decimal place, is 4062.0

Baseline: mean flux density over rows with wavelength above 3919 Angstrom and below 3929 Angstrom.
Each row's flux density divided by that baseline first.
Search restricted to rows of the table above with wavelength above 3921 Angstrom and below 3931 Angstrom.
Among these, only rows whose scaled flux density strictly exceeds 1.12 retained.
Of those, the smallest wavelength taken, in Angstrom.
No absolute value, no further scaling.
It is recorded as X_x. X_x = 3922.0 Angstrom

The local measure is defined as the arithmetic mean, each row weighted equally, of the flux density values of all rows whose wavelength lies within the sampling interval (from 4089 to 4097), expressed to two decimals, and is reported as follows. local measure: 3.79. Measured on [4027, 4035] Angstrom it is 3.67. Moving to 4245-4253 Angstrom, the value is 3.99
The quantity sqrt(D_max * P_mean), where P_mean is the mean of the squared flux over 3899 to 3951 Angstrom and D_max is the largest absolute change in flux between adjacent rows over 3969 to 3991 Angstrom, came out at 1.7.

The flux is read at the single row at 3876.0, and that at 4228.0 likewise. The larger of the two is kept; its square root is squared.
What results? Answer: 3.4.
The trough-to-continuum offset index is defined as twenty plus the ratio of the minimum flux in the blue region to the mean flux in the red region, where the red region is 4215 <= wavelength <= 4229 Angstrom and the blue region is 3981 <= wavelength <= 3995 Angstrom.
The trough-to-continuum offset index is 20.8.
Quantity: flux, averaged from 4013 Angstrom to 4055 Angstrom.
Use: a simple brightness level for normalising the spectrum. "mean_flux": 3.82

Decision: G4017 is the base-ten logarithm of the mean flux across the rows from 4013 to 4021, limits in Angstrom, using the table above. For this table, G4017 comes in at 0.61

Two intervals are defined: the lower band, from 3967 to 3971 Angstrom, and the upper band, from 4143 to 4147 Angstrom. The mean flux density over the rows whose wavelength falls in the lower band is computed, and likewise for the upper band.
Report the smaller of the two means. 1.4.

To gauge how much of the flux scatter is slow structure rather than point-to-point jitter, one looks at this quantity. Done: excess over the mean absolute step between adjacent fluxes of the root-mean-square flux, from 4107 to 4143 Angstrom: 3.50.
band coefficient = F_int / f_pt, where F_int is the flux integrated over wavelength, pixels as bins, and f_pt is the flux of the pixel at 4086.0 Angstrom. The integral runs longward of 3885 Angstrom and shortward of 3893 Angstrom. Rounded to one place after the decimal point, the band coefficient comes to 3.8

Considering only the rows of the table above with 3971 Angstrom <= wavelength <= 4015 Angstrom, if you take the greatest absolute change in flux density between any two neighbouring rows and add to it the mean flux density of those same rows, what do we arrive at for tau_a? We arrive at 3.91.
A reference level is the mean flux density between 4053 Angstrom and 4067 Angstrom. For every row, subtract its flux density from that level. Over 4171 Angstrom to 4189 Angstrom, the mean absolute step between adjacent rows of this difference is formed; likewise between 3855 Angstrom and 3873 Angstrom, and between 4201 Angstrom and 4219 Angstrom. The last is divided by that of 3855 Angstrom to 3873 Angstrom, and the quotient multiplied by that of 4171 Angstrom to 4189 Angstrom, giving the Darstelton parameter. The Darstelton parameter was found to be 0.39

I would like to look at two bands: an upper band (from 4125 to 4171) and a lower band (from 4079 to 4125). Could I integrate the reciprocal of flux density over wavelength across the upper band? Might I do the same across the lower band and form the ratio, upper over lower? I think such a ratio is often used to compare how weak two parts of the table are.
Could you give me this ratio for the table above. 1.04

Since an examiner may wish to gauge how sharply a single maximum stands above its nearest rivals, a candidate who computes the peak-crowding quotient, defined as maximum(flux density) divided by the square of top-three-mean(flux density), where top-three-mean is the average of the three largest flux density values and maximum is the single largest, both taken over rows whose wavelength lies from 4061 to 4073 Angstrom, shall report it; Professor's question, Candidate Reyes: 0.277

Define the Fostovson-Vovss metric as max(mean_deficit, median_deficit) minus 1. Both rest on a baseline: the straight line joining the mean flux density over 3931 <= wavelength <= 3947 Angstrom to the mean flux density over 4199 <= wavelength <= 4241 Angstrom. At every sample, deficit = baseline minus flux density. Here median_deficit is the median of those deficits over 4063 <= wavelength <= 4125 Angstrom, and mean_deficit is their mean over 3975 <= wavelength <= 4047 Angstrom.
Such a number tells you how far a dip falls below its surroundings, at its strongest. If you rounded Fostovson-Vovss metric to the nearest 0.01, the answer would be -1.80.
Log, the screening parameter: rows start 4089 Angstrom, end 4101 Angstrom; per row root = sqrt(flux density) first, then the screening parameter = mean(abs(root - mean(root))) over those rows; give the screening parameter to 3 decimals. 0.051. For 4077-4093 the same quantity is 0.046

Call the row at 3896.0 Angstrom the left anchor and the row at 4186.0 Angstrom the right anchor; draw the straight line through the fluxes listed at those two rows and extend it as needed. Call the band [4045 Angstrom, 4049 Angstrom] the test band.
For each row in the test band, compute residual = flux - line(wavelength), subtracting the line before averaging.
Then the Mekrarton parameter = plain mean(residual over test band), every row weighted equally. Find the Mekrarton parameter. 1.0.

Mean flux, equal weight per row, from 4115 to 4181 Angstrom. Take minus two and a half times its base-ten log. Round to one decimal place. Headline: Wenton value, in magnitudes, -1.4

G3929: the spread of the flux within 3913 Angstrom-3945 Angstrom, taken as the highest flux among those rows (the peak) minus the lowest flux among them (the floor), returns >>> 1.7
